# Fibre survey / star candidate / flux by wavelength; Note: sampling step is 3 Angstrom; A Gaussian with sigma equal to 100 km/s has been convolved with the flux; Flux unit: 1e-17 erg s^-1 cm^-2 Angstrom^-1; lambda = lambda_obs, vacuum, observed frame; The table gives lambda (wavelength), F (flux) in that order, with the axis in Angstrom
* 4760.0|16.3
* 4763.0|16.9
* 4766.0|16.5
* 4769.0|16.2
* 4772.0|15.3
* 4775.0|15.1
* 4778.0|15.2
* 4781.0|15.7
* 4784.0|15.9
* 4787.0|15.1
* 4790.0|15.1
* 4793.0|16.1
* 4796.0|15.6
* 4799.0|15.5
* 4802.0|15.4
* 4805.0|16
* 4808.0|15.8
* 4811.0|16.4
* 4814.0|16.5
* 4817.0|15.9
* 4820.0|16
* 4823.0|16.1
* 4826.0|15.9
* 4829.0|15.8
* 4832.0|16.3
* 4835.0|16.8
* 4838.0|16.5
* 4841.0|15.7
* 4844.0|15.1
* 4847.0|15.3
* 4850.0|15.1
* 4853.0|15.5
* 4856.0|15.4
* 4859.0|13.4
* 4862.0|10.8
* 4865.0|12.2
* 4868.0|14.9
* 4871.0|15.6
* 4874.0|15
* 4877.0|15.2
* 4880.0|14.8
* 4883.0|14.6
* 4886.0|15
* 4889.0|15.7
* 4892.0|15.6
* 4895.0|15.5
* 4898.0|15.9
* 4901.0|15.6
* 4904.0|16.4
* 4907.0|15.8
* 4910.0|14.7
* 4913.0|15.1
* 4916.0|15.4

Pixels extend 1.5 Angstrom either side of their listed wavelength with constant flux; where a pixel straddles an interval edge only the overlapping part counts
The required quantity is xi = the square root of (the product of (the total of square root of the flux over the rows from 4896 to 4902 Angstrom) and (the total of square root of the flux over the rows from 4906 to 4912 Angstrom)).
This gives 7.87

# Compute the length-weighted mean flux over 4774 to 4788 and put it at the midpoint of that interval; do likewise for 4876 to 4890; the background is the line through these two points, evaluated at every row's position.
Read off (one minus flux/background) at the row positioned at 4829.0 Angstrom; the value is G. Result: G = -0.04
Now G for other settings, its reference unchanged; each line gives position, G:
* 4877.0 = -0.01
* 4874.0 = 0.00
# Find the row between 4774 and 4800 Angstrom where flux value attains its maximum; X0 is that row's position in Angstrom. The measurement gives 4793.0 Angstrom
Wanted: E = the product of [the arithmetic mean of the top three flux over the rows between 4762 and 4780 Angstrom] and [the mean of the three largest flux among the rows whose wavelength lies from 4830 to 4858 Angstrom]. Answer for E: 273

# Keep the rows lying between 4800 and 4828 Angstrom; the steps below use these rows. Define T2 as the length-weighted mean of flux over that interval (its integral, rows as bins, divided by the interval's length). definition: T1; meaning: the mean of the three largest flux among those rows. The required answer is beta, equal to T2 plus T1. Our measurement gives 32.3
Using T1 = 16.3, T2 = 16.0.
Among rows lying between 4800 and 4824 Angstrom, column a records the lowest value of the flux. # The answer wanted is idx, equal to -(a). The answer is -15.4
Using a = 15.4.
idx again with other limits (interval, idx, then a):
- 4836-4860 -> -13.4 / 13.4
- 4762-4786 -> -15.1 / 15.1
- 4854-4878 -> -10.8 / 10.8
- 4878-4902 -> -14.6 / 14.6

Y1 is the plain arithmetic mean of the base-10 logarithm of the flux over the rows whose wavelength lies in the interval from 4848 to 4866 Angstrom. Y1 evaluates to 1.13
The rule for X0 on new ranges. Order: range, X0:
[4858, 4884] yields 4871.0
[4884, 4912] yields 4904.0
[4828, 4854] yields 4835.0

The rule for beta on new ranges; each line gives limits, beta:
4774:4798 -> 31.4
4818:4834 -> 32.2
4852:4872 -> 29.4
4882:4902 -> 31.2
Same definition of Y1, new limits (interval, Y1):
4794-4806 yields 1.19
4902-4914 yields 1.19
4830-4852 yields 1.20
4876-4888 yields 1.17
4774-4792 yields 1.19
